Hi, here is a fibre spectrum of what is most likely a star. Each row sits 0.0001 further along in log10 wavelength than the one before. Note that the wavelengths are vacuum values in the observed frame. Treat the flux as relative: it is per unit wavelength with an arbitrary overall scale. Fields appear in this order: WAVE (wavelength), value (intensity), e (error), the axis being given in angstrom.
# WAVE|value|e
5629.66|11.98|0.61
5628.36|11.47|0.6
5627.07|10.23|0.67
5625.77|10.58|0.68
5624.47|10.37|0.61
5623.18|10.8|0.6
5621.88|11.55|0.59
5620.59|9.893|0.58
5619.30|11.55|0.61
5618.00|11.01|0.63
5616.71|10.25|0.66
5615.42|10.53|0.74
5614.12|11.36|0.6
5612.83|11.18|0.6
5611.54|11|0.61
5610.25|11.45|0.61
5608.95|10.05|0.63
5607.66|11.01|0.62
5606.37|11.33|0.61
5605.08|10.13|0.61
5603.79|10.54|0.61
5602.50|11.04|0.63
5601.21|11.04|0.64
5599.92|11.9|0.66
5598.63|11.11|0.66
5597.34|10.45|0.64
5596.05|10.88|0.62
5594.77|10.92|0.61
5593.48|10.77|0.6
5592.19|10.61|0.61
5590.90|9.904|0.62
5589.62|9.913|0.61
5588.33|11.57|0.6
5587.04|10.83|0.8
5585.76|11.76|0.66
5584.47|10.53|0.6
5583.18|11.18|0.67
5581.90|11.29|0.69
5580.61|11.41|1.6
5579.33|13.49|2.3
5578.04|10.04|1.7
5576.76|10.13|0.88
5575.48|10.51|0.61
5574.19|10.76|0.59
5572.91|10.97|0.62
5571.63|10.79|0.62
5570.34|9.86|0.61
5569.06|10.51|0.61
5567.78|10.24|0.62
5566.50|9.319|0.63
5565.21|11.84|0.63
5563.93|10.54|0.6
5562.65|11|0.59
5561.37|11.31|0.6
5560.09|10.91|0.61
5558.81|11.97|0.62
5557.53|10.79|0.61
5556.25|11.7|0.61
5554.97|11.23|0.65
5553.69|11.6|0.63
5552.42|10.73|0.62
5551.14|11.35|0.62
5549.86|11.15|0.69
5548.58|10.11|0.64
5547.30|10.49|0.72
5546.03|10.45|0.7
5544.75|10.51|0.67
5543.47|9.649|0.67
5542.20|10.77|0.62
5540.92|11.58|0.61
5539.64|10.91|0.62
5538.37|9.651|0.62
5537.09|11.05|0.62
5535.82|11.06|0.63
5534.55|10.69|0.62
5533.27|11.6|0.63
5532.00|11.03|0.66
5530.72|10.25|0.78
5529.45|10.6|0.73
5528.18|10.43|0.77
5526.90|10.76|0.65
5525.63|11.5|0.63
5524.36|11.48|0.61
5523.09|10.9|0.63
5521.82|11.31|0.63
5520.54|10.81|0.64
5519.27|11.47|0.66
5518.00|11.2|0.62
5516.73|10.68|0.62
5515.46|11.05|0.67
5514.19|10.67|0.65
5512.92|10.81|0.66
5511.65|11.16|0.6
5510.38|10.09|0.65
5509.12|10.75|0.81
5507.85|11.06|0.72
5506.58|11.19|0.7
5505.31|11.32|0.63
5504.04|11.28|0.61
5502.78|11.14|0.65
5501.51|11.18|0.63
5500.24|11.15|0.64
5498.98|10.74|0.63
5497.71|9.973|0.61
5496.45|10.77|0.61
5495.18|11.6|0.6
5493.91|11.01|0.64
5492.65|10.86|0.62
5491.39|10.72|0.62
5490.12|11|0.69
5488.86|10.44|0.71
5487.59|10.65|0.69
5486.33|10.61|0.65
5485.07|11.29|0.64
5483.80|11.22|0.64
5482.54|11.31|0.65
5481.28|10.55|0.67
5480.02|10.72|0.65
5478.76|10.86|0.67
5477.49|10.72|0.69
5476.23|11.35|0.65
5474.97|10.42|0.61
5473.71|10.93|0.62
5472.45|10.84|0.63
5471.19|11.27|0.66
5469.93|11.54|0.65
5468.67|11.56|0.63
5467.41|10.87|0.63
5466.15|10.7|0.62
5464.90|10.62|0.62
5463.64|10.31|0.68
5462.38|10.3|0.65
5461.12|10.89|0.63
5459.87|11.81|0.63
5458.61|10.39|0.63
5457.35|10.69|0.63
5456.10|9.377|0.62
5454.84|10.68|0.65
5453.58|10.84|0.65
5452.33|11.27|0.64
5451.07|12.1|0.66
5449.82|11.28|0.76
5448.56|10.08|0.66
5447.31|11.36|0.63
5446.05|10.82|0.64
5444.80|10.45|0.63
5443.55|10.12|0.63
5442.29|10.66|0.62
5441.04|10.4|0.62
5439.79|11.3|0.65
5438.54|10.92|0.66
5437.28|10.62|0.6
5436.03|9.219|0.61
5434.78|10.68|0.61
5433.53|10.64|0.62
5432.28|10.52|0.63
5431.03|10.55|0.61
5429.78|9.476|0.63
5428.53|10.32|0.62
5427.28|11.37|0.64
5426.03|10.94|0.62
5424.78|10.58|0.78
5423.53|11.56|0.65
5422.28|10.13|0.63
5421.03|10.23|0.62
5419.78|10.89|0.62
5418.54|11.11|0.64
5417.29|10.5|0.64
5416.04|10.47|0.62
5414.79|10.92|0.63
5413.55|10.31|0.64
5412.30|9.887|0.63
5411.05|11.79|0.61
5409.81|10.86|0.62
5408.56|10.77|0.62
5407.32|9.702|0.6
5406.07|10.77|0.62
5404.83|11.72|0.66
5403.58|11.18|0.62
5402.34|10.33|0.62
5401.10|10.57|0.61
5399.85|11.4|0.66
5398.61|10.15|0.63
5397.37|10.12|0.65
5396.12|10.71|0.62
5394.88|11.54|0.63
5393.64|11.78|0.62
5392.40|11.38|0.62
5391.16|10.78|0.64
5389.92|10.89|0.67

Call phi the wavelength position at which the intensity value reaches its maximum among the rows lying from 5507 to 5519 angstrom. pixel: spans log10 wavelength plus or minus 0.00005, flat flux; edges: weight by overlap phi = 5518.00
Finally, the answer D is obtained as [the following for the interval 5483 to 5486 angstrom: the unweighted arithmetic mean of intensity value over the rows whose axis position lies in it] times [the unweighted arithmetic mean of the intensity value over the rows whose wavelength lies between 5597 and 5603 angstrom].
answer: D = 125.0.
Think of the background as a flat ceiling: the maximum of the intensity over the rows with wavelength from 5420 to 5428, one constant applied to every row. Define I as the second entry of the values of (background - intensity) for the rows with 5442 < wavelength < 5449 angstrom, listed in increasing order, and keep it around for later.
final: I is 0.7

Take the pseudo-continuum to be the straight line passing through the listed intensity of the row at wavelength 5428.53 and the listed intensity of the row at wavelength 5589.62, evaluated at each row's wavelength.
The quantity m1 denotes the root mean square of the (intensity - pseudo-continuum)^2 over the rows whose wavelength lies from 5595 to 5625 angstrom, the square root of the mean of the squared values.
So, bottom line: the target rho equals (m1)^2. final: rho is 2.9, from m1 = 1.7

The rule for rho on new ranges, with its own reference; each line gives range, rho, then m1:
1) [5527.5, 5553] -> 1.0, 1.0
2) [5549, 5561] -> 4.3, 2.1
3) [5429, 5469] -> 0.9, 0.9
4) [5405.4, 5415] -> 0.6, 0.8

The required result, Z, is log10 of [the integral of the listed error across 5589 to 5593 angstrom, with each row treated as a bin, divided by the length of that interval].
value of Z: -0.212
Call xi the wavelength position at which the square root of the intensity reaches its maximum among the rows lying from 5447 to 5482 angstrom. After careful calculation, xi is 5451.07 angstrom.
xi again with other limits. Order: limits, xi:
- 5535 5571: 5558.81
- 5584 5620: 5599.92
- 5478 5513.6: 5495.18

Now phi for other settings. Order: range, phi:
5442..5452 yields 5451.07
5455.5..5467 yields 5459.87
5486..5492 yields 5490.12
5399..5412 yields 5411.05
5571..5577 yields 5572.91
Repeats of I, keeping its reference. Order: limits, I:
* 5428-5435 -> 0.9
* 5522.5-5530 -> 0.1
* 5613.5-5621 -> 0.2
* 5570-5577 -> 0.8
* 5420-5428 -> 0.2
